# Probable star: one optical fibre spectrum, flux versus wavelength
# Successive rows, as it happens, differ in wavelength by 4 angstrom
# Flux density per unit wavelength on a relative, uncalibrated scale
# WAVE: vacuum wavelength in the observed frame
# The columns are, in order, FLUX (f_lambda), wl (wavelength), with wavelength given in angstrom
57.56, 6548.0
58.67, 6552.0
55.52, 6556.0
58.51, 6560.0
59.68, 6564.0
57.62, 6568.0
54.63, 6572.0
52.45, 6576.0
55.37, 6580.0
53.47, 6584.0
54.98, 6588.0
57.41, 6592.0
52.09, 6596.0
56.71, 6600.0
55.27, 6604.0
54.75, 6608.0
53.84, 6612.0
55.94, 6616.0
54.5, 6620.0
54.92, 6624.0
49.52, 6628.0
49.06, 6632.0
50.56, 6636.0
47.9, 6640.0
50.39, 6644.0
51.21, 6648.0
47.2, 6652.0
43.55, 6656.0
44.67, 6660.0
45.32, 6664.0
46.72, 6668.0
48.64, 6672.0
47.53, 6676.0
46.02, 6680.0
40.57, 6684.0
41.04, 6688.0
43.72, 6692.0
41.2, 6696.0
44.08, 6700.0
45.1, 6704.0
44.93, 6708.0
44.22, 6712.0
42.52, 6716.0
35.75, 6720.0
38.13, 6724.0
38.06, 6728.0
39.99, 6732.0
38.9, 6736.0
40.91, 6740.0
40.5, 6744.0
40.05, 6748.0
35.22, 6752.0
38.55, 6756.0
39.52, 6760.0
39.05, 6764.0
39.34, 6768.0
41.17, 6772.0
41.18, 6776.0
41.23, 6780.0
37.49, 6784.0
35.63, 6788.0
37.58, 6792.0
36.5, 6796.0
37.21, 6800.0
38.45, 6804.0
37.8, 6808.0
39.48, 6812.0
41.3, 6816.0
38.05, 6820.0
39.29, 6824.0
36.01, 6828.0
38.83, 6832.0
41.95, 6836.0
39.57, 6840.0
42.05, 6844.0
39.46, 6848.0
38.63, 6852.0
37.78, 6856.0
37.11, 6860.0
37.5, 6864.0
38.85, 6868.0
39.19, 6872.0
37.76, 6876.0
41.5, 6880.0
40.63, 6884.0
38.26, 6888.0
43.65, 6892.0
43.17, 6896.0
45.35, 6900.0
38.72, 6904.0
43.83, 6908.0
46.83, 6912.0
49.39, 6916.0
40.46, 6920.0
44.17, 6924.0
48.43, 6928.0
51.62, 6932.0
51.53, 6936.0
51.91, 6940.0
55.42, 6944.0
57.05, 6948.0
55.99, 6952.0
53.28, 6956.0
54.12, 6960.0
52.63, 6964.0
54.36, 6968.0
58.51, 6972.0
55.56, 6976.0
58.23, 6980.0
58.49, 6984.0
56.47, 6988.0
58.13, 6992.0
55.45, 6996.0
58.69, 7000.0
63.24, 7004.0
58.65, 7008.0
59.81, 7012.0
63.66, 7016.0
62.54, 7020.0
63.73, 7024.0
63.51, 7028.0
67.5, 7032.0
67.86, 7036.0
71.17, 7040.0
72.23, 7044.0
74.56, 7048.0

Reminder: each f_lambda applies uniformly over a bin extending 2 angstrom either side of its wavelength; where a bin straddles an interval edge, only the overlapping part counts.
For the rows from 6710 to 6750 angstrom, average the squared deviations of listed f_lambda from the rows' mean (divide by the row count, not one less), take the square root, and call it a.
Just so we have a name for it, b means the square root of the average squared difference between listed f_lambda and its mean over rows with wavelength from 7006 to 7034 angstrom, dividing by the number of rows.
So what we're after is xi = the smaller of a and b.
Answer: 2.27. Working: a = 2.3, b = 2.7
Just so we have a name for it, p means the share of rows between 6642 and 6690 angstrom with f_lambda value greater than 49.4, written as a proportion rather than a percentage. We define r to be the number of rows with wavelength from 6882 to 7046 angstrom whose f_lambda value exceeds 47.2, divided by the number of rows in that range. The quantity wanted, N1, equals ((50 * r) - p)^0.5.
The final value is 6.1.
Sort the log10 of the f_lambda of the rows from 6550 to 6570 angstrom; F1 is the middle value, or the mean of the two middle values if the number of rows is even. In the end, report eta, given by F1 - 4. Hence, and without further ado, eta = -2.23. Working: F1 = 1.77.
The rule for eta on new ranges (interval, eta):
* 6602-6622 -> -2.26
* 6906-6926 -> -2.35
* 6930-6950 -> -2.28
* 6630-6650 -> -2.30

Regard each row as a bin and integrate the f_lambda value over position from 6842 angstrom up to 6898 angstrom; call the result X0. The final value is 2222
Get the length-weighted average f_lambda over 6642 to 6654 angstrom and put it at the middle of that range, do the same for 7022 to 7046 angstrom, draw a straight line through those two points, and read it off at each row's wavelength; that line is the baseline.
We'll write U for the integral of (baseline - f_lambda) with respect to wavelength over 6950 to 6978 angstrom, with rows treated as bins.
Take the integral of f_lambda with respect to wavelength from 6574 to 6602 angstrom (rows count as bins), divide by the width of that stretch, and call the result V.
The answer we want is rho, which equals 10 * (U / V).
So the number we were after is 49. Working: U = 265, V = 54.6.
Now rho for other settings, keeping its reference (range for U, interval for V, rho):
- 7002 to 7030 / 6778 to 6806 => 35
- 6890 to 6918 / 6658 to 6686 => 105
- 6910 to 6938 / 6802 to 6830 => 109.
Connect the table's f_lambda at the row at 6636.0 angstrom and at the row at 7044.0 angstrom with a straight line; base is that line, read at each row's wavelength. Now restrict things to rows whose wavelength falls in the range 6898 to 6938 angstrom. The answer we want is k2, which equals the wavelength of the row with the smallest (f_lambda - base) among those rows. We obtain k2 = 6904.0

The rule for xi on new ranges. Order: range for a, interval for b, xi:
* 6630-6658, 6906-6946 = 2.45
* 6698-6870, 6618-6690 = 2.40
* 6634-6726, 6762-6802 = 1.96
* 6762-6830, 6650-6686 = 1.79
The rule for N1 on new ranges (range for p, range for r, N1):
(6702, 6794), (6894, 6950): 5.0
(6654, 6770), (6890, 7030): 6.2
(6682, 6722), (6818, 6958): 3.6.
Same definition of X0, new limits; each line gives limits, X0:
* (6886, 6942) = 2549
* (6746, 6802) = 2159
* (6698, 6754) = 2273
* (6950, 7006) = 3173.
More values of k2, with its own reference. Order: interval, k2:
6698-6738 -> 6720.0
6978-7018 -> 6996.0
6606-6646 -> 6640.0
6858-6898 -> 6888.0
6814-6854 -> 6828.0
